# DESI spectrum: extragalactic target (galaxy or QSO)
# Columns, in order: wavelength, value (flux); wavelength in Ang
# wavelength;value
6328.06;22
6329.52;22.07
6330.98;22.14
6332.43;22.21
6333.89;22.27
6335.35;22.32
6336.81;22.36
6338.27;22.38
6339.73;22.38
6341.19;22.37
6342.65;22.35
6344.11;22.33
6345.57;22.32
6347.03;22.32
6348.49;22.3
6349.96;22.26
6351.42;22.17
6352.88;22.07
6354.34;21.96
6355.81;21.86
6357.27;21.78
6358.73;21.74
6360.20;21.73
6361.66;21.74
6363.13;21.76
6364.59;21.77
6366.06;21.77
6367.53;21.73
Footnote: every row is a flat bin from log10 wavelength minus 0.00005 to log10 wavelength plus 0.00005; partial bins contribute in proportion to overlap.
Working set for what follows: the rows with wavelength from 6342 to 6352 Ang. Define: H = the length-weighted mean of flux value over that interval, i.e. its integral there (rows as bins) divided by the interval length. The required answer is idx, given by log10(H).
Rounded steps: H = 22.3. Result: 1.348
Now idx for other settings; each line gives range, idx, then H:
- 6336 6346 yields 1.349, 22.4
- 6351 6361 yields 1.341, 21.9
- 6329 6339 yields 1.347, 22.3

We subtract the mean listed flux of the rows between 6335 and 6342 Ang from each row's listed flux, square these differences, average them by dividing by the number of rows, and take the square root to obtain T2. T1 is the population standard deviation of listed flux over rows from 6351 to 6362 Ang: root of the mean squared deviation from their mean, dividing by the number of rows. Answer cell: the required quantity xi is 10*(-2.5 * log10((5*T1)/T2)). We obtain -39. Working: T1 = 0.158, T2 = 0.02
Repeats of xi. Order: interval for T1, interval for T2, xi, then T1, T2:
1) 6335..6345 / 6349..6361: 6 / 0.022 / 0.19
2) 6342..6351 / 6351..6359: 1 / 0.028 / 0.15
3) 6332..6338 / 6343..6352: -18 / 0.056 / 0.06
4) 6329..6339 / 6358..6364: -42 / 0.107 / 0.01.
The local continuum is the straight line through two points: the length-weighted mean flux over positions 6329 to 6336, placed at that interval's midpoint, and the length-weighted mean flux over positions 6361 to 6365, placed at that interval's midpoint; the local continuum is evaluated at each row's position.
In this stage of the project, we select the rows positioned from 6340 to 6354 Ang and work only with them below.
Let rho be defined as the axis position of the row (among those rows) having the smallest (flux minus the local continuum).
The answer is 6352.88 Ang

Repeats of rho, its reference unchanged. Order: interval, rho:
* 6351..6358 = 6357.27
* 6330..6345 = 6330.98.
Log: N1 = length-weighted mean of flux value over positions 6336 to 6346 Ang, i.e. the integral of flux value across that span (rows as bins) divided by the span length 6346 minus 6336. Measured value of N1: 22.4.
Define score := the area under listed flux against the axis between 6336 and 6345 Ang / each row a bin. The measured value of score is 201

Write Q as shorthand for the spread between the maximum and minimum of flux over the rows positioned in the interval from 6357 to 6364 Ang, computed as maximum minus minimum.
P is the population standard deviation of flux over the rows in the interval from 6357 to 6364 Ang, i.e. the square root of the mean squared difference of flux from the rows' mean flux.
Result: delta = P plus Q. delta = 0.07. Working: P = 0.018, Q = 0.05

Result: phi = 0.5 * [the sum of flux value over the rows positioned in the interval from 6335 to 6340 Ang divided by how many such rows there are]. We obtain 11.2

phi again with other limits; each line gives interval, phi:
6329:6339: 11.1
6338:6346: 11.2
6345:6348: 11.2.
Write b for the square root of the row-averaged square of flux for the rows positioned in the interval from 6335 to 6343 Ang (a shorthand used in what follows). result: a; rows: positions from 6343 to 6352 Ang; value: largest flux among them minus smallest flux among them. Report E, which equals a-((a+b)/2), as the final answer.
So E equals -11.1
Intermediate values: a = 0.160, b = 22.4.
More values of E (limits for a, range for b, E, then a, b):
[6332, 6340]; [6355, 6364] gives -10.8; 0.170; 21.8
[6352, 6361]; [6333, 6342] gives -11.0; 0.340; 22.3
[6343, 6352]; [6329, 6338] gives -11.0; 0.160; 22.2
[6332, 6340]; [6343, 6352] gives -11.1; 0.170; 22.3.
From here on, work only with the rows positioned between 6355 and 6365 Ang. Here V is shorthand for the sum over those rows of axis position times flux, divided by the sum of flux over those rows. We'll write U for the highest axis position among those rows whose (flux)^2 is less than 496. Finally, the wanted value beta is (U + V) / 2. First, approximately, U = 6364.59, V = 6360.2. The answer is 6362.4 Ang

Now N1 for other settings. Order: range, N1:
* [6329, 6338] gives 22.2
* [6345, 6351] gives 22.3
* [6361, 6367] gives 21.7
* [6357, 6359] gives 21.8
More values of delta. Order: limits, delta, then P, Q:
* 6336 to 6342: 0.03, 0.008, 0.02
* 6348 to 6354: 0.32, 0.089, 0.23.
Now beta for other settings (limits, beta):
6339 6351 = 6347.4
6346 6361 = 6356.9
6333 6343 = 6336.1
